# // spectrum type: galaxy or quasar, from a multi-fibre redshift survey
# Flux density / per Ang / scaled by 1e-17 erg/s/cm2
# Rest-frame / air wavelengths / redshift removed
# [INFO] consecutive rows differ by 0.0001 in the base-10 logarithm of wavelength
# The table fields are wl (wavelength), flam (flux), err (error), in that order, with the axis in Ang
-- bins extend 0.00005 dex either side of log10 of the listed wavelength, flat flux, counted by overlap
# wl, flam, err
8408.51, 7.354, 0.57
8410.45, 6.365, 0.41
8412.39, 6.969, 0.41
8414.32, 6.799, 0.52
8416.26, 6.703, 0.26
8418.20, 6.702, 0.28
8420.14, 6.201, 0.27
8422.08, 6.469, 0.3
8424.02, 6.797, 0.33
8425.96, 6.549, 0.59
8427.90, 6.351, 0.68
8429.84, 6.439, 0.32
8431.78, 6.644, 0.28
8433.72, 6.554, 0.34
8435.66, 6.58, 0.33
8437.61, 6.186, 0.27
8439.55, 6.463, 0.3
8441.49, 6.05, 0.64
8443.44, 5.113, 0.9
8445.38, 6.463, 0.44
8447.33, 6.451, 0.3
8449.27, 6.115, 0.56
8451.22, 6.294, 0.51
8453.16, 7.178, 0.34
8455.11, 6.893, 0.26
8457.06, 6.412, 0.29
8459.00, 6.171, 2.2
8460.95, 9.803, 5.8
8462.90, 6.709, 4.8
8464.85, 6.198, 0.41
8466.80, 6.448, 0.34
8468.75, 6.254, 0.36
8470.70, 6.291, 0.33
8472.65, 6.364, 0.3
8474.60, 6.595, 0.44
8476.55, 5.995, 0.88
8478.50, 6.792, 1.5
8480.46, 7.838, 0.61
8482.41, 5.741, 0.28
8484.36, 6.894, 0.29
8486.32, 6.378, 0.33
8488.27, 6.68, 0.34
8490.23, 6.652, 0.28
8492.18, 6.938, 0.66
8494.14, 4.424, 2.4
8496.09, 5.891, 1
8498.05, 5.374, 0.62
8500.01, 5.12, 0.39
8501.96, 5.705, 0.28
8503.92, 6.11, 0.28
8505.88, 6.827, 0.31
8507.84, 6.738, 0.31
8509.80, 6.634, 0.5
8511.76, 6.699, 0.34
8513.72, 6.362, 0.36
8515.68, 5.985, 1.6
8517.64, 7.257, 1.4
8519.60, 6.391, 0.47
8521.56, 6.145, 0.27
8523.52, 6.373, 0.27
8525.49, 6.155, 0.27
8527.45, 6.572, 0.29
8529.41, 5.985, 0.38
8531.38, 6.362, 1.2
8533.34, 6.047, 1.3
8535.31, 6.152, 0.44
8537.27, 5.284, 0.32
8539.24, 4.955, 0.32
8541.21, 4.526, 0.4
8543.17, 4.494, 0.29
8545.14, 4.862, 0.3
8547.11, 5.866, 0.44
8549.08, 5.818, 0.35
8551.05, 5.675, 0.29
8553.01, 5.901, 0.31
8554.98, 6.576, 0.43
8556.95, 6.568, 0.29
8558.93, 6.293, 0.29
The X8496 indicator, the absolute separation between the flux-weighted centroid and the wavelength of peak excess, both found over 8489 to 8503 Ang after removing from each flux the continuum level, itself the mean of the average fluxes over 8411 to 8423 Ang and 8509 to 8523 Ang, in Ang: 5.8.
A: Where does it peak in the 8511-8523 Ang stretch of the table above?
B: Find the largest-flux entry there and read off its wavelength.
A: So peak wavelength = 8517.64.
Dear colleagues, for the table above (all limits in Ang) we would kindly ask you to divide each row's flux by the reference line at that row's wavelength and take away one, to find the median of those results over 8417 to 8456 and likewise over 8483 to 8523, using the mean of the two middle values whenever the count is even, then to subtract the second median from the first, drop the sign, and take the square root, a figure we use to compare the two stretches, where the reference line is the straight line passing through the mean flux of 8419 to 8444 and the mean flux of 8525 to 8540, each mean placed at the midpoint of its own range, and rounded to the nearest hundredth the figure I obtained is 0.19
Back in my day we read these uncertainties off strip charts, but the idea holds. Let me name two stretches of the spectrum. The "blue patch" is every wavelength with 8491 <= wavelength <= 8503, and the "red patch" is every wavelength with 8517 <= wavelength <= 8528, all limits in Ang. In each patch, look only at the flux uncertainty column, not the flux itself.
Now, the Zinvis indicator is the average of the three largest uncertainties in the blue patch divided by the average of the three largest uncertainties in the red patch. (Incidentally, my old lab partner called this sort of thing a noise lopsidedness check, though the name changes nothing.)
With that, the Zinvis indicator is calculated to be 1.9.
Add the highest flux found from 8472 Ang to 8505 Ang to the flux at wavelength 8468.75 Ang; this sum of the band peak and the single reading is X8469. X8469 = 14.1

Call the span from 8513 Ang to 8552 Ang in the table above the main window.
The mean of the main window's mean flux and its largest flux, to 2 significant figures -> 6.6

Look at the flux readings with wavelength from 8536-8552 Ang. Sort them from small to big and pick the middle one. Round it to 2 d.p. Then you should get 5.12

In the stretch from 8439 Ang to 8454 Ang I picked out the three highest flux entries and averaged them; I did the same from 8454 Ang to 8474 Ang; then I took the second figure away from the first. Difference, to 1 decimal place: -1.1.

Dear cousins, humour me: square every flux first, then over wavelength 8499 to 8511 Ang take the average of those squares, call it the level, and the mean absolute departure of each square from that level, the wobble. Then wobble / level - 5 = -4.83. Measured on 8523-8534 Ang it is -4.94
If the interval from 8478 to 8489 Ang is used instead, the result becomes -4.87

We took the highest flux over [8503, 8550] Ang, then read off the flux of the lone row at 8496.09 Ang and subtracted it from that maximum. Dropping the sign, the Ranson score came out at 1.4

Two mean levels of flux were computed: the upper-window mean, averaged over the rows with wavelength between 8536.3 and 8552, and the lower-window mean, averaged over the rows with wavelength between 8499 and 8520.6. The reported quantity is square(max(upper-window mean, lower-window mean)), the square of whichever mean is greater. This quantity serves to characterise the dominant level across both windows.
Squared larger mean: 40.3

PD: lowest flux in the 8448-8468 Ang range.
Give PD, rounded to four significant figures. 6.115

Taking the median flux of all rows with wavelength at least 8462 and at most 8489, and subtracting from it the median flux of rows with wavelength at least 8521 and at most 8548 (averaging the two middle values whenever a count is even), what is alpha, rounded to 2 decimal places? 0.40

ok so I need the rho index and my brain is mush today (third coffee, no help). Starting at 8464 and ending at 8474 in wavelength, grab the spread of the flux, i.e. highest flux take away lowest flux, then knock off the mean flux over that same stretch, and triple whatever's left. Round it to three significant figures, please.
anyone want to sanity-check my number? -18.2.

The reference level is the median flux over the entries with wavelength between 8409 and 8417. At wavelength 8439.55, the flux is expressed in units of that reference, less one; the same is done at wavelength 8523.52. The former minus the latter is 0.01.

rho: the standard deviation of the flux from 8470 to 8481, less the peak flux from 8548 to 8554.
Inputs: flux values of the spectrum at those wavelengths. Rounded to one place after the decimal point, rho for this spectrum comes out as -5.3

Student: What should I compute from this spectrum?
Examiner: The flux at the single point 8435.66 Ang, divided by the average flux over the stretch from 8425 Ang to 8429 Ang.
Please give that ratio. 1.02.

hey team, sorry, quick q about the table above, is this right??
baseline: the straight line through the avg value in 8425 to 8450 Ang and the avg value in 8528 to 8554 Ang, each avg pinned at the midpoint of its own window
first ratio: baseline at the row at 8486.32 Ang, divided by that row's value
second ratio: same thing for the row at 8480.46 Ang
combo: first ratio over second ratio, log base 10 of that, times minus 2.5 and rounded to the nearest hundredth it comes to -0.22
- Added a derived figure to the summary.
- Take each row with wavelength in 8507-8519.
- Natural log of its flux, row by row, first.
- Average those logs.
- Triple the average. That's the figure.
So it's 5.66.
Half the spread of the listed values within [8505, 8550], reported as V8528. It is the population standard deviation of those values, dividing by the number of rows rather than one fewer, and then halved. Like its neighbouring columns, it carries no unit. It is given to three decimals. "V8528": 0.362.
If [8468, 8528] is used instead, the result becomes 0.315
